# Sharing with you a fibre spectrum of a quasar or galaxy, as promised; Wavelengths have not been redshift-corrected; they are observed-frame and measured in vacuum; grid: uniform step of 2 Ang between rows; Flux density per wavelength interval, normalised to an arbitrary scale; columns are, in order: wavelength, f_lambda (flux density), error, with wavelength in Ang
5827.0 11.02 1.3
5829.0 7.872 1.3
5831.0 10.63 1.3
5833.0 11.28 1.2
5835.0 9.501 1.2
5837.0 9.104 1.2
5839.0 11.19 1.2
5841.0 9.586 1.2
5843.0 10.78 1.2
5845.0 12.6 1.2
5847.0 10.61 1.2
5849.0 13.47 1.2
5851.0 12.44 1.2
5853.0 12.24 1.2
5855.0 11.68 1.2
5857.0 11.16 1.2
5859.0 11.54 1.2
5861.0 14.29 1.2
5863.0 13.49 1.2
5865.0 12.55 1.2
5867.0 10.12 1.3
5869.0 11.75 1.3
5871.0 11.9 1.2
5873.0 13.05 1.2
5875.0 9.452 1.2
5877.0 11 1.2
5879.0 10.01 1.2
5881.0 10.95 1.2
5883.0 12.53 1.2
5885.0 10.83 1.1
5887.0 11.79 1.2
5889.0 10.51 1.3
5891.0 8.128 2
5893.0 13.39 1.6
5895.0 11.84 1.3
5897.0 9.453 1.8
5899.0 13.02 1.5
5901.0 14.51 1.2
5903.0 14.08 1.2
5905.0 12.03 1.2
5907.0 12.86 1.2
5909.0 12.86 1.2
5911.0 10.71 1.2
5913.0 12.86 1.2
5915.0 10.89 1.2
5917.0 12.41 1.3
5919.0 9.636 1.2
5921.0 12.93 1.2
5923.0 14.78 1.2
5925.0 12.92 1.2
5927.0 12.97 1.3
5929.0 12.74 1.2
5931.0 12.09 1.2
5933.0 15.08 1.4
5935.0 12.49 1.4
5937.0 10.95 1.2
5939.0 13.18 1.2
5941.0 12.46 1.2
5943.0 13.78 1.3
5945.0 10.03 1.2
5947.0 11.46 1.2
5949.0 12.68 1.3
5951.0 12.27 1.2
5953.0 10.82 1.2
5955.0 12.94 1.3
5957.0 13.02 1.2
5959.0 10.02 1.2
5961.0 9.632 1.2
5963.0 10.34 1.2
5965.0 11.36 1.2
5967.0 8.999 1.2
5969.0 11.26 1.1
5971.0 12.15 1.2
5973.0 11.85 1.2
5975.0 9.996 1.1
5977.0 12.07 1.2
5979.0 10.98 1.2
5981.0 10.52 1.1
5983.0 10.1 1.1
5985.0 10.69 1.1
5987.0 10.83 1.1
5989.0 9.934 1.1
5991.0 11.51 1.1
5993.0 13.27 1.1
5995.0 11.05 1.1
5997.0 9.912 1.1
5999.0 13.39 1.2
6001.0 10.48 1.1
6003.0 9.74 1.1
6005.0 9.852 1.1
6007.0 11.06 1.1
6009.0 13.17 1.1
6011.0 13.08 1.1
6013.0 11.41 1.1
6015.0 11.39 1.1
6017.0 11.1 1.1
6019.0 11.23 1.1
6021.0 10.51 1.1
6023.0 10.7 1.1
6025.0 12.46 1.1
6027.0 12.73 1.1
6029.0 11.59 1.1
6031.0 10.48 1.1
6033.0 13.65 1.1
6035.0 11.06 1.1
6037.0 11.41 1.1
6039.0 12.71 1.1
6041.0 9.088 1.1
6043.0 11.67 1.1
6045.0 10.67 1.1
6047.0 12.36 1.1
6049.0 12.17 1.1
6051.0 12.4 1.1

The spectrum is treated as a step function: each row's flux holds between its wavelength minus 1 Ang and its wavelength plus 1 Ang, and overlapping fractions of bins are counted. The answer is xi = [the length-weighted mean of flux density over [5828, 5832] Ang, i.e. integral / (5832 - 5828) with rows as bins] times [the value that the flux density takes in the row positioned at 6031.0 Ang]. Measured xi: 97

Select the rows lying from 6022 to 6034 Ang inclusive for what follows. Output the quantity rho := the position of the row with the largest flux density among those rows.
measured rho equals 6033.0 Ang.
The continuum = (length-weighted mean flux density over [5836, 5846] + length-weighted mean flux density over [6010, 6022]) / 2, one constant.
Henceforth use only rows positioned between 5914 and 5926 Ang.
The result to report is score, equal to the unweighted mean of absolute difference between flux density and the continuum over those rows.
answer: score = 1.73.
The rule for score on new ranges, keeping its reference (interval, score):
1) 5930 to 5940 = 1.75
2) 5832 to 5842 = 1.07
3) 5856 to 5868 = 1.45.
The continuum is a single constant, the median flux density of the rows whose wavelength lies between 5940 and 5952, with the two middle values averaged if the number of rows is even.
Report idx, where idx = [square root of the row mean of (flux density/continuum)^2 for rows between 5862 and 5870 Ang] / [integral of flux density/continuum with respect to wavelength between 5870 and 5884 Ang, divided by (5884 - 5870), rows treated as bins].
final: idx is 1.07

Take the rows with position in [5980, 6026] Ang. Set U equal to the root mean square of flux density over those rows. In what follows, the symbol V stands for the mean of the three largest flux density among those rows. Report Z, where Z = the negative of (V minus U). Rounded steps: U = 11.2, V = 13.3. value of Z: -2.0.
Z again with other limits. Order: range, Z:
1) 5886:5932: -2.2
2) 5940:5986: -1.9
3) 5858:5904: -2.4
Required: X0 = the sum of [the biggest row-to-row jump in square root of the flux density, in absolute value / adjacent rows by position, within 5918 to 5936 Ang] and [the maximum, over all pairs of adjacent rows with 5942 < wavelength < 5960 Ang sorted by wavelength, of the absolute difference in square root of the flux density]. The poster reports 1.04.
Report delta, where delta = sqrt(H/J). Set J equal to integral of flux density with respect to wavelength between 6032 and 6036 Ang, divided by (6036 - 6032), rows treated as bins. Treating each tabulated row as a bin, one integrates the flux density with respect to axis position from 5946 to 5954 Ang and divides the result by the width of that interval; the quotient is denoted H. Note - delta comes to 0.98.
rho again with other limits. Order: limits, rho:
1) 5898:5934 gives 5933.0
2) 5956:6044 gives 6033.0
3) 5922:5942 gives 5933.0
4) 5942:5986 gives 5943.0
